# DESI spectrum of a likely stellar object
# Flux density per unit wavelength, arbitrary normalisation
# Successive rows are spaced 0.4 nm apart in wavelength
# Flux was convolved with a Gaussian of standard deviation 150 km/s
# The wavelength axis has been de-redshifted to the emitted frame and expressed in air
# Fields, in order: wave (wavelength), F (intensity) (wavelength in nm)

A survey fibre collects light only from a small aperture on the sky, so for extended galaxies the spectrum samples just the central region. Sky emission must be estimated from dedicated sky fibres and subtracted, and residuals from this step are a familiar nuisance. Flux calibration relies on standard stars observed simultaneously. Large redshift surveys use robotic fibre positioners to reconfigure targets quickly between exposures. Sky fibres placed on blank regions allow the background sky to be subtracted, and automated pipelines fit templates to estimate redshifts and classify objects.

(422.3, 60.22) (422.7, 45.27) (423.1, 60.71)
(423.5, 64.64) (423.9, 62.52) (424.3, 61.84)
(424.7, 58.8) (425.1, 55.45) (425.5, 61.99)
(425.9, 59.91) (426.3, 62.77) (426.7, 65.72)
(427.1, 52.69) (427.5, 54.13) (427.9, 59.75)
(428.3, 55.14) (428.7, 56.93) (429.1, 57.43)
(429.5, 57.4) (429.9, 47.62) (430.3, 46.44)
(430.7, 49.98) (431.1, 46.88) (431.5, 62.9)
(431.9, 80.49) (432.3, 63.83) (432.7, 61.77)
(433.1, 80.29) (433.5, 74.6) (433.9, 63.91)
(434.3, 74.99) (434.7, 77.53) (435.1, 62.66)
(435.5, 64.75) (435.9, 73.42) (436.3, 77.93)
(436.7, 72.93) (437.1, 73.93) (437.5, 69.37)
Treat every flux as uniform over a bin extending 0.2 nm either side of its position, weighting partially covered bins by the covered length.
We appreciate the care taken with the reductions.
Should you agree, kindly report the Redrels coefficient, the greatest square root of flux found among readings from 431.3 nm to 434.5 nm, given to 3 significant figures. 8.97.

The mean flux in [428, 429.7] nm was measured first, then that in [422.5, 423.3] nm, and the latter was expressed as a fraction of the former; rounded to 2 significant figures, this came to 0.93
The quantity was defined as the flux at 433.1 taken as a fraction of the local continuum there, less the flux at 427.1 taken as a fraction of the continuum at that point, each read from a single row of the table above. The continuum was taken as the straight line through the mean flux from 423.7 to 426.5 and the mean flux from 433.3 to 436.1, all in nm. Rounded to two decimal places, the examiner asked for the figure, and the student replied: 0.33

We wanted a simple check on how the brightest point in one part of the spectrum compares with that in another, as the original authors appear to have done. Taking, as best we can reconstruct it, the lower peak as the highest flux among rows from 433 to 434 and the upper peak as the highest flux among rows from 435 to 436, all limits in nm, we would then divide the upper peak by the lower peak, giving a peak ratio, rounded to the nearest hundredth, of 0.91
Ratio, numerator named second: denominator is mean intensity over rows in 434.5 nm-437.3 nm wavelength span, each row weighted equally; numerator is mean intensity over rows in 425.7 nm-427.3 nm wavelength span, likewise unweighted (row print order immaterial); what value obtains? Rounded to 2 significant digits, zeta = 0.84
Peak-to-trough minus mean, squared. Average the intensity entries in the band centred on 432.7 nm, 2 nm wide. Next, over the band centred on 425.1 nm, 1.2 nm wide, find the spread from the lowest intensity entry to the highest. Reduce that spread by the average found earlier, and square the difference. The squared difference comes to 4311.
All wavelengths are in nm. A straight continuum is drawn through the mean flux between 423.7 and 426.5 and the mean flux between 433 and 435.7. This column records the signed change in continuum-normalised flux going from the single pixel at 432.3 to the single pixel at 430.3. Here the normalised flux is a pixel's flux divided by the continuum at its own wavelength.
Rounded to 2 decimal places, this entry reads -0.23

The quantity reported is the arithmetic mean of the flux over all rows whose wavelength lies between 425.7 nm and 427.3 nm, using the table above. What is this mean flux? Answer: 60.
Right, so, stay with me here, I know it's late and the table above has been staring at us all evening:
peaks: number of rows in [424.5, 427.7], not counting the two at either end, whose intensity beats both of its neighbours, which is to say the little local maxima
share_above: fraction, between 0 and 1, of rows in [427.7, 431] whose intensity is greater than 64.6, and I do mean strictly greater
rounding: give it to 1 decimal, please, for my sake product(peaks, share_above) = 0.0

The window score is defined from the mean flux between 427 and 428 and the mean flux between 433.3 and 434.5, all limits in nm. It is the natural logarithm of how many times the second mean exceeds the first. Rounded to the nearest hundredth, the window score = 0.25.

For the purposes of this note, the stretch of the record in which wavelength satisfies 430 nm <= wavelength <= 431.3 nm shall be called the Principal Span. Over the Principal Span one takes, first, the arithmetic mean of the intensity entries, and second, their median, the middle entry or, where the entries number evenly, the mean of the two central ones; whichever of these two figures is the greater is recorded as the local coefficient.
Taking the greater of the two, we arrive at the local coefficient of 48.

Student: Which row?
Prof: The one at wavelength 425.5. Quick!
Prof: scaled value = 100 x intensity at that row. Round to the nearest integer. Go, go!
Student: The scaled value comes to 6199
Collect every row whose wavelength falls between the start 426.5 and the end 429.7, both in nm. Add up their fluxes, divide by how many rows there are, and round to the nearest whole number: 57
